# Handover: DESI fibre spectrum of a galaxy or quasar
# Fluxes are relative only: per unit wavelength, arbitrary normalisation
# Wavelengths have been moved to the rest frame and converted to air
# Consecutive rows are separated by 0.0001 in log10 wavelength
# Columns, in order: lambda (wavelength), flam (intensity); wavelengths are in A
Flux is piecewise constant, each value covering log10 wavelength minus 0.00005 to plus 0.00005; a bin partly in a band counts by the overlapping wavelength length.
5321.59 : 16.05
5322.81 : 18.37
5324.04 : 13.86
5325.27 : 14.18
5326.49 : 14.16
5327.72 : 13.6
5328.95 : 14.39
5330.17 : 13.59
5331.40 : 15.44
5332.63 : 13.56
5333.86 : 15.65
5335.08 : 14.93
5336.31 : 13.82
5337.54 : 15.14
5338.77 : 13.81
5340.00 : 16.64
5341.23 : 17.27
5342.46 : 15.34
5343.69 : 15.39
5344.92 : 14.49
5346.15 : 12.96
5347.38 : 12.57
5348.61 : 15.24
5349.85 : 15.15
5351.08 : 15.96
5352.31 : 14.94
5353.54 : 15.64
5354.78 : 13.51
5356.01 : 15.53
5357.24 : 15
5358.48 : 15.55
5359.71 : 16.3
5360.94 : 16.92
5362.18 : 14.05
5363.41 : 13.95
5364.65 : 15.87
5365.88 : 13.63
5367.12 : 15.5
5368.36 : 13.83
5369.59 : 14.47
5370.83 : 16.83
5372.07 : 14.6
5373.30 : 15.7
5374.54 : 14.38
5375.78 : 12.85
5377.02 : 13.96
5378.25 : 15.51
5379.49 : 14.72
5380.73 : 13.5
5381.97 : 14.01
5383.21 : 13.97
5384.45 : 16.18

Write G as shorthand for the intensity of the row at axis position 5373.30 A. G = 15.7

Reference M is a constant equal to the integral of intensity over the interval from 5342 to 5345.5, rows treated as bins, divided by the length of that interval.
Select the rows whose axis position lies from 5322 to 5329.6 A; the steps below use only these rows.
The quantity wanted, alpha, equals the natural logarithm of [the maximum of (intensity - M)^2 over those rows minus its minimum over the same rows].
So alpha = 2.3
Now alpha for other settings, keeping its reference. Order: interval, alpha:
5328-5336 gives 0.8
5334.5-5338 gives 0.4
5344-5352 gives 1.8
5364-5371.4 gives 1.1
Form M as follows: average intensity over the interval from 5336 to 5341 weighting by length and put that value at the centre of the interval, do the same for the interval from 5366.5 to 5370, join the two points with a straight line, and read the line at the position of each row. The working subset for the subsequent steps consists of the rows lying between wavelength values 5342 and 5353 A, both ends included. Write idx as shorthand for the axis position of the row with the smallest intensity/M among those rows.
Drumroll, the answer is 5347.38 A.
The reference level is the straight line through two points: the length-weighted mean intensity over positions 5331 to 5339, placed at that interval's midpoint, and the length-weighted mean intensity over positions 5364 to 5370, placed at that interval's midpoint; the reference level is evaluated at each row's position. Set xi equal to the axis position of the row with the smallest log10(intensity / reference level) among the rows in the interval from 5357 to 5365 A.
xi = 5363.41 A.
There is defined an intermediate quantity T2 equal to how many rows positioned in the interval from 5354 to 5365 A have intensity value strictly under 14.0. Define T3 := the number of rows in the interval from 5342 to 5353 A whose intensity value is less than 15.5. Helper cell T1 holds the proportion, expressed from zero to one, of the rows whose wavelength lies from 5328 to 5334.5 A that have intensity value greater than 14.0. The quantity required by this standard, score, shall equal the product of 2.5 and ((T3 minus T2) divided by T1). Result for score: 25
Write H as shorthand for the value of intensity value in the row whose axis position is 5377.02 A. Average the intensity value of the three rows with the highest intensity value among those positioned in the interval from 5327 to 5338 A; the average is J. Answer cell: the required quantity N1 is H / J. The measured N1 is 0.91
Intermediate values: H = 13.96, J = 15.4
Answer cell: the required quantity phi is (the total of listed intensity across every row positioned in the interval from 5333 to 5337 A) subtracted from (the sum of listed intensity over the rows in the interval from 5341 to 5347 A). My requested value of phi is 31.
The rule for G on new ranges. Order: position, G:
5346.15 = 12.96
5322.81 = 18.37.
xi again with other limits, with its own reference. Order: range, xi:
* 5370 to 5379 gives 5375.78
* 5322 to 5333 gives 5332.63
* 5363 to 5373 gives 5365.88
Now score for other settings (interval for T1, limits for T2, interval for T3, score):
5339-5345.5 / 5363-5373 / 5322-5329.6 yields 5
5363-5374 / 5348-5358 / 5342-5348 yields 15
